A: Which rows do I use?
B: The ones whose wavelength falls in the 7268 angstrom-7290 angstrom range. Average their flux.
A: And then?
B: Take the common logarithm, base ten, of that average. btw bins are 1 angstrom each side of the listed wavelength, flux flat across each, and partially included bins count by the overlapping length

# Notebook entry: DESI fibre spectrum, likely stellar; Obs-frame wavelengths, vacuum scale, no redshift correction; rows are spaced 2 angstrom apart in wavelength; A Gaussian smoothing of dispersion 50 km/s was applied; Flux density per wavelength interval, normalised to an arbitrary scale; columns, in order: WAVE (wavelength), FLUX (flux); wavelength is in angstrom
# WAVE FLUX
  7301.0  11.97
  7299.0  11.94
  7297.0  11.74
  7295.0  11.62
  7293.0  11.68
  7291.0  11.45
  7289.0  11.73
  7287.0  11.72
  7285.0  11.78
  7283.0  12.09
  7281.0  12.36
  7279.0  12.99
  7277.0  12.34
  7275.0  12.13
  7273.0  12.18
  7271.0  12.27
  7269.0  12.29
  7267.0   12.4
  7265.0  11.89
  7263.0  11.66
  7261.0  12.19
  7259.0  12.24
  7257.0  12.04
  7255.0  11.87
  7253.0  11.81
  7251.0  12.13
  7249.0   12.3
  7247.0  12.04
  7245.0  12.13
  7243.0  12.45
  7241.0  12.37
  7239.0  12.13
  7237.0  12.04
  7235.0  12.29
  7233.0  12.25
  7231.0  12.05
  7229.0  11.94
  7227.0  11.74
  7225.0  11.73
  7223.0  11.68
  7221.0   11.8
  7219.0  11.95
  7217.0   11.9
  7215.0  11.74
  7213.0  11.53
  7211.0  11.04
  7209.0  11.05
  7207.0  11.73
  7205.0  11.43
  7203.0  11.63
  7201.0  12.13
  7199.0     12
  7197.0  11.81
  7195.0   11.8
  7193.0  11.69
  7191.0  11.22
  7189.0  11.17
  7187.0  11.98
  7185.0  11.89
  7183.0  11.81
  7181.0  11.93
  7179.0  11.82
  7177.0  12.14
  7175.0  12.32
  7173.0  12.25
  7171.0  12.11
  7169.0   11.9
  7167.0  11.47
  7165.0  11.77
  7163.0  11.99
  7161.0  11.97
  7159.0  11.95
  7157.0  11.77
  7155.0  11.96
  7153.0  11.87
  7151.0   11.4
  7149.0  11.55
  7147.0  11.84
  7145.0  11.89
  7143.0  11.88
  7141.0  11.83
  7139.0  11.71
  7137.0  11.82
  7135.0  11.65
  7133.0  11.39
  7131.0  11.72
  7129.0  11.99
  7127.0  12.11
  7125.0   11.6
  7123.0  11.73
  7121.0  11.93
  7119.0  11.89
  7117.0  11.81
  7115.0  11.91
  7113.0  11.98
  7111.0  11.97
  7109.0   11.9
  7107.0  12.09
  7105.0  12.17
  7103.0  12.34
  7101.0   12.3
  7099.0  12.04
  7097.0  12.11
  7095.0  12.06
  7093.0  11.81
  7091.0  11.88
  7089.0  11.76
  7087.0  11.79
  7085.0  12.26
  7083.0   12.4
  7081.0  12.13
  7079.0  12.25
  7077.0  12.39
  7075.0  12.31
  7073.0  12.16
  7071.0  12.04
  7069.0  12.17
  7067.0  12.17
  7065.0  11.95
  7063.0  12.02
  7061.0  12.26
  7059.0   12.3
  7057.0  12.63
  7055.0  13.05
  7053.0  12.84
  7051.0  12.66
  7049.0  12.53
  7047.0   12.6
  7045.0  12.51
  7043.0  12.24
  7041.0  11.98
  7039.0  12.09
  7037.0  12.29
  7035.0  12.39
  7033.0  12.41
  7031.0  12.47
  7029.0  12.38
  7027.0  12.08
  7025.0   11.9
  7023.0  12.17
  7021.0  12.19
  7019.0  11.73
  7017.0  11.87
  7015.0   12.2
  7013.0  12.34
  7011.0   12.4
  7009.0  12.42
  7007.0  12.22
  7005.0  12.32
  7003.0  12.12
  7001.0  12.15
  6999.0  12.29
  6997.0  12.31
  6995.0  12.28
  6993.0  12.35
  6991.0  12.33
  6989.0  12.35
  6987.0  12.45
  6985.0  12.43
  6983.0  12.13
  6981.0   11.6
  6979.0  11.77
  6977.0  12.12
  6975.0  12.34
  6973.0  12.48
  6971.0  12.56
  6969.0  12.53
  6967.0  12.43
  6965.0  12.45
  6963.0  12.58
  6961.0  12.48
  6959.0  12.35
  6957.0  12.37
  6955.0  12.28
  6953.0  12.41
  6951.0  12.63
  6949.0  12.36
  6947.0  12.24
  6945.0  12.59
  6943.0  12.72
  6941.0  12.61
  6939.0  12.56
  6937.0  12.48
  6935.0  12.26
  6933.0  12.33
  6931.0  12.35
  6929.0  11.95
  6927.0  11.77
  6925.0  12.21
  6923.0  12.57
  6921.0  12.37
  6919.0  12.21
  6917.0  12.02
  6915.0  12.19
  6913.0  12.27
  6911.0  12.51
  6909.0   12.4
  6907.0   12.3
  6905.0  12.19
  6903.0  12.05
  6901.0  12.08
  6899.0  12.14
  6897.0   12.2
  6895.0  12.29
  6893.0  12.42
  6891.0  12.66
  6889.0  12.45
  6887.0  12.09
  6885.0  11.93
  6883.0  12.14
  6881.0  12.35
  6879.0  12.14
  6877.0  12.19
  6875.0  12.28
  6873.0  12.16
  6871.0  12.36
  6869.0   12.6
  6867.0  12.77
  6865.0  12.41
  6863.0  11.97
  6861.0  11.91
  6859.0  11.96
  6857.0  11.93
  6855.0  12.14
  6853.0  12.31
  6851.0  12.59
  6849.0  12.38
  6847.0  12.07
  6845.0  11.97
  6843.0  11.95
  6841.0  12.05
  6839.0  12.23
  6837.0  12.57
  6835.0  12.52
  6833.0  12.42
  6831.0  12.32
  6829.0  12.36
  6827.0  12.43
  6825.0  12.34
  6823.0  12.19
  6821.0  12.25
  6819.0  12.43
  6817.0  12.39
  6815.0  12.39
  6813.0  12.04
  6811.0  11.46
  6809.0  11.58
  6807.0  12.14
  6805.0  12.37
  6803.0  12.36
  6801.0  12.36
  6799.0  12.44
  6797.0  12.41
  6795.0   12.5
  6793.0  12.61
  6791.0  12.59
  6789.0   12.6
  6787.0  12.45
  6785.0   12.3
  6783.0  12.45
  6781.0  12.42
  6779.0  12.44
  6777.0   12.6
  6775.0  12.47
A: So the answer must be 1.09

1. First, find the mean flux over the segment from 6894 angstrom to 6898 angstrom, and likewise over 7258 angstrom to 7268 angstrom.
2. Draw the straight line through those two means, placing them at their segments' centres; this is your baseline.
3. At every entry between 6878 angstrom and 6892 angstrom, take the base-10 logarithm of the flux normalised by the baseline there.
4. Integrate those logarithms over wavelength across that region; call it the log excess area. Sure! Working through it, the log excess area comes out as 0.00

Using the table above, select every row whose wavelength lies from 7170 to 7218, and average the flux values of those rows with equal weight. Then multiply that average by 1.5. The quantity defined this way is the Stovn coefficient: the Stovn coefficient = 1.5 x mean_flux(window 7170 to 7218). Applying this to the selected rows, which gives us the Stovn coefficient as 17.6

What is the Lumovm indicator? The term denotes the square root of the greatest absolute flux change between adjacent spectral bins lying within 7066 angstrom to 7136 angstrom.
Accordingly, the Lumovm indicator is 0.71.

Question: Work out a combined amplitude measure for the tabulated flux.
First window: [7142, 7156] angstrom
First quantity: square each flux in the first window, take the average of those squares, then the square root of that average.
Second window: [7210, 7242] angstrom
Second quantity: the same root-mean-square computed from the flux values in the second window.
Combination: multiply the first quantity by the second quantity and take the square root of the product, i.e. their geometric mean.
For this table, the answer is 11.8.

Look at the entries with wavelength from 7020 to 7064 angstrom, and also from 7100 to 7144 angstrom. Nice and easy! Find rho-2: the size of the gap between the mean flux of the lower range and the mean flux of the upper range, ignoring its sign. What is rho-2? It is 0.47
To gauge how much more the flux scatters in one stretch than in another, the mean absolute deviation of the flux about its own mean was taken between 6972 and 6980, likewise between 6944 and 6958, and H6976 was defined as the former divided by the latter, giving 2.05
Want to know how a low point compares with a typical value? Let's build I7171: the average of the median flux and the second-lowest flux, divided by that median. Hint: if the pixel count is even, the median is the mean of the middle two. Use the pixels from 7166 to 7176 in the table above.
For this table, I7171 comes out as 0.991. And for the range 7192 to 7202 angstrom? 1.000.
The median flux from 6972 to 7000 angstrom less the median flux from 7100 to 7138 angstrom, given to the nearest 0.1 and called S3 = 0.4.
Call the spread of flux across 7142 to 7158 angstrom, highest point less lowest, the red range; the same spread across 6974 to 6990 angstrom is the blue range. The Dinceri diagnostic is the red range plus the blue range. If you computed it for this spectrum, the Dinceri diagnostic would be 1.41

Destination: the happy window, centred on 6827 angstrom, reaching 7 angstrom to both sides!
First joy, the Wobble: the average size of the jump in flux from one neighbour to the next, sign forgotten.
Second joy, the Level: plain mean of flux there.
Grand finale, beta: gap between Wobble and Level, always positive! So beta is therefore 12.2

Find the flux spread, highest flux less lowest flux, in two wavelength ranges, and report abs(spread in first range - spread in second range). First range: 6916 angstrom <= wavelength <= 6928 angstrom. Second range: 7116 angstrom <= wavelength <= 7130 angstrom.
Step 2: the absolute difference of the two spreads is 0.29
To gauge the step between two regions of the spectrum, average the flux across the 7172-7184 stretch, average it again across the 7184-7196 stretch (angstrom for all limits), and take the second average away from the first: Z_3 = 0.42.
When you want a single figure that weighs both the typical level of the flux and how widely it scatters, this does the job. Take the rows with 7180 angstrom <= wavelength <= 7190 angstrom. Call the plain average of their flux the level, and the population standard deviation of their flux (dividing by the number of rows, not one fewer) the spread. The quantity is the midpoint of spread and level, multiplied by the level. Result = 70.9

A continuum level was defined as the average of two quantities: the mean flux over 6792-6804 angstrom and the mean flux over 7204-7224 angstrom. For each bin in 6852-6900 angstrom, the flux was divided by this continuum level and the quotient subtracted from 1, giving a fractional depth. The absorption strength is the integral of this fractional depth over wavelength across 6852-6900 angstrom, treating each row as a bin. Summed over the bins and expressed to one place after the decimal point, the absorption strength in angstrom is -0.9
